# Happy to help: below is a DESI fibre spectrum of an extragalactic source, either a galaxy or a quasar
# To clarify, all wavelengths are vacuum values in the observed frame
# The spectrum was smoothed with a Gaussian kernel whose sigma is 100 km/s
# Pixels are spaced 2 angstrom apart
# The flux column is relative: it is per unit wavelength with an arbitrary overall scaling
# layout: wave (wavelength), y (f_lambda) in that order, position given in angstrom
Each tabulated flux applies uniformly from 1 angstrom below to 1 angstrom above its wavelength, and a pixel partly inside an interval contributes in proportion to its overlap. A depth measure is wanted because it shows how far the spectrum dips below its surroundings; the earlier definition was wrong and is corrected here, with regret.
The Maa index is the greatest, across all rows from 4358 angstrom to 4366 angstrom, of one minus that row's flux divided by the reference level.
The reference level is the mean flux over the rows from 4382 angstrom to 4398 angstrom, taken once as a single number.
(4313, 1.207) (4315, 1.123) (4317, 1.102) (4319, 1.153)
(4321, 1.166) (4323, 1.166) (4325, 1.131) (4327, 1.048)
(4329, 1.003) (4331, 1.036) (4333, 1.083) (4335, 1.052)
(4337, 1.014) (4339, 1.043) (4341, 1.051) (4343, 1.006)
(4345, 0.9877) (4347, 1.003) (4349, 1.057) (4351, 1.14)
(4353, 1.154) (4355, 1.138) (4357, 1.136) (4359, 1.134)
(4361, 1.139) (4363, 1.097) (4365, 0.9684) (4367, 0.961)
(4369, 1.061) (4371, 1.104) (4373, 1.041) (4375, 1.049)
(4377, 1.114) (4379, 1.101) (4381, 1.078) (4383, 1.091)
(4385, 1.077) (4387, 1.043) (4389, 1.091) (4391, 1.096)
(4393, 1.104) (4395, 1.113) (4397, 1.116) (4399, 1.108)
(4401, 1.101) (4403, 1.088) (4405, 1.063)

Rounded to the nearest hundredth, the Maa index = 0.11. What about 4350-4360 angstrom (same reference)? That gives -0.04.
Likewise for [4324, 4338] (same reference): 0.08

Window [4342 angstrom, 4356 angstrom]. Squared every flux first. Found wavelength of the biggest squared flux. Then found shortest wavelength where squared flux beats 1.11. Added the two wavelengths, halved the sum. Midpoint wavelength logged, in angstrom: 4351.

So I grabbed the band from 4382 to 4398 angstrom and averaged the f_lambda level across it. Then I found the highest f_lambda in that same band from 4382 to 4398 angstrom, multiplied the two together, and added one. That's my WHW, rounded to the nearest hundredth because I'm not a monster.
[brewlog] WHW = 2.22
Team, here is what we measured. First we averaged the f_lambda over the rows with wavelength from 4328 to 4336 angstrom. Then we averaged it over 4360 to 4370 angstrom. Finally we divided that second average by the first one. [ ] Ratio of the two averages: 1.00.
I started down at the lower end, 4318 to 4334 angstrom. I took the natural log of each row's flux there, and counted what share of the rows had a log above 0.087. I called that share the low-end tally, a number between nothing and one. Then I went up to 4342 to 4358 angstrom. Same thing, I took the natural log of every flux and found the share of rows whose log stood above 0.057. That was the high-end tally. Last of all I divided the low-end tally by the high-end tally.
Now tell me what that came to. 1.0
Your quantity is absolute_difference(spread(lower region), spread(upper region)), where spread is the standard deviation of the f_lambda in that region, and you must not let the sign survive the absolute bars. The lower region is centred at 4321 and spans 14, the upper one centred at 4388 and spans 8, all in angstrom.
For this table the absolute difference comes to 0.018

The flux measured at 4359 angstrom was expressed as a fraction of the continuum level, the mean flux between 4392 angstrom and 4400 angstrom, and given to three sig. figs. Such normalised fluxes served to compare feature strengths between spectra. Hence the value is 1.02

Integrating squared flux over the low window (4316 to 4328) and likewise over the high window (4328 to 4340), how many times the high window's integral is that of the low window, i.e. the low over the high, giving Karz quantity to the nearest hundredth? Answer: 1.18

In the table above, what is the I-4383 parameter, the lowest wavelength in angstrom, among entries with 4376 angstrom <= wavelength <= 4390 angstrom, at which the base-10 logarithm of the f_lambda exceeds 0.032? 4377 angstrom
